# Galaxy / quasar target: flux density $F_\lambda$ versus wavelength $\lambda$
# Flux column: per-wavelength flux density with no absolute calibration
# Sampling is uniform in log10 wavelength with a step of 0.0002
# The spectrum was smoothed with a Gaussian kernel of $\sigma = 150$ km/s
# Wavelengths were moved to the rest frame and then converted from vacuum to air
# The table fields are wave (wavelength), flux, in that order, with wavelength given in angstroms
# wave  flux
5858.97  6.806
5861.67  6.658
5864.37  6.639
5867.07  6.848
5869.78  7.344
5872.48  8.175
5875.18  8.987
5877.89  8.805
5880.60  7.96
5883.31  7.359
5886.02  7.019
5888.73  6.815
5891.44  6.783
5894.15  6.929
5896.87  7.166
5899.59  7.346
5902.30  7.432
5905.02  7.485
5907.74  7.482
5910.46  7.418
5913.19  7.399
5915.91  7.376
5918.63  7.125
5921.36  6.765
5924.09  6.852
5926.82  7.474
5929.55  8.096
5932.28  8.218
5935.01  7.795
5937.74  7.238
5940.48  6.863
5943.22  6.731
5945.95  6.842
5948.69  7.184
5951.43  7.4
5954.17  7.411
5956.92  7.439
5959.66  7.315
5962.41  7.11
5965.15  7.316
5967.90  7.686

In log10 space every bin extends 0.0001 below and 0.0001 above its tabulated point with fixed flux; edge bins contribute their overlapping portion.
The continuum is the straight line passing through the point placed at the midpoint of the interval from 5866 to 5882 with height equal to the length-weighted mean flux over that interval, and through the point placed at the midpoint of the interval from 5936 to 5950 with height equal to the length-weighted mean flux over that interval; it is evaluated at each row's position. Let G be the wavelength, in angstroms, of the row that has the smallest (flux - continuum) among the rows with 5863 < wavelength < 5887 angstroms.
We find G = 5864.37 angstroms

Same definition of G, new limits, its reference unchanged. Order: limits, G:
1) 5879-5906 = 5888.73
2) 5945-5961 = 5945.95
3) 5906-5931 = 5921.36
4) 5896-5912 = 5896.87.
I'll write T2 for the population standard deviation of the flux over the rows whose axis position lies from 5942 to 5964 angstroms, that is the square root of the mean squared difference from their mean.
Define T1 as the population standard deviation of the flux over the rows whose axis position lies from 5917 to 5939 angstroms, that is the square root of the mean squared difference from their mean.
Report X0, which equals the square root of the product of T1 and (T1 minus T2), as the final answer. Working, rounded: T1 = 0.513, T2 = 0.25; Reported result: 0.37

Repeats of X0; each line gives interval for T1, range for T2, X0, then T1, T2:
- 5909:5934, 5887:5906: 0.30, 0.464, 0.27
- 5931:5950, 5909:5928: 0.35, 0.510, 0.27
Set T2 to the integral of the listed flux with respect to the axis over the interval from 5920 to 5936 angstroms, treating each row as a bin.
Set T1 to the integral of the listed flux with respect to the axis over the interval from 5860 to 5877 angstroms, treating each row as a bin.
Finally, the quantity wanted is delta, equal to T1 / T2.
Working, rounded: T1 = 127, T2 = 120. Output 1.05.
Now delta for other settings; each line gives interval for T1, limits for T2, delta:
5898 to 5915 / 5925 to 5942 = 0.98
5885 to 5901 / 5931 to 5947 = 0.96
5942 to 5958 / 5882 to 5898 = 1.02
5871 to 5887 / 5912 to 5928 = 1.13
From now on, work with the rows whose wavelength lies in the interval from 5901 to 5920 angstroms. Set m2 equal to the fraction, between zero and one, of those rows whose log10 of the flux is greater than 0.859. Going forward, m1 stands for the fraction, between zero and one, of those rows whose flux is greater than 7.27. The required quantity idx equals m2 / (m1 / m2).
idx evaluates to 0.9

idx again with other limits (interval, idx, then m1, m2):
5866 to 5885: 0.9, 0.9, 0.9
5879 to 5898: 0.3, 0.3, 0.3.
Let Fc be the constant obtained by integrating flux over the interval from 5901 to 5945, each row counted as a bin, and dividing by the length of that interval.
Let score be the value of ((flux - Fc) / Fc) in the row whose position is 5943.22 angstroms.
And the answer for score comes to -0.08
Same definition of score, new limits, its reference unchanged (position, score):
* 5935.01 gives 0.06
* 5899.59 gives 0.00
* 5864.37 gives -0.10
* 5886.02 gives -0.05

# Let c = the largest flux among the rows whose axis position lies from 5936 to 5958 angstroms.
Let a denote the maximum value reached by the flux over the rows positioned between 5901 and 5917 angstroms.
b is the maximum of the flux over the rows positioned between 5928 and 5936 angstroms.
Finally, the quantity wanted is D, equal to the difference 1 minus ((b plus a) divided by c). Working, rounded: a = 7.485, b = 8.218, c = 7.439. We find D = -1.11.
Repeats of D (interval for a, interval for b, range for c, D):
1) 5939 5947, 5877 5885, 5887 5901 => -1.13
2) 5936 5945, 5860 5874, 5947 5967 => -1.07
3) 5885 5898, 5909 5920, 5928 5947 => -0.77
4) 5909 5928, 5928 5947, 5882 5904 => -1.11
